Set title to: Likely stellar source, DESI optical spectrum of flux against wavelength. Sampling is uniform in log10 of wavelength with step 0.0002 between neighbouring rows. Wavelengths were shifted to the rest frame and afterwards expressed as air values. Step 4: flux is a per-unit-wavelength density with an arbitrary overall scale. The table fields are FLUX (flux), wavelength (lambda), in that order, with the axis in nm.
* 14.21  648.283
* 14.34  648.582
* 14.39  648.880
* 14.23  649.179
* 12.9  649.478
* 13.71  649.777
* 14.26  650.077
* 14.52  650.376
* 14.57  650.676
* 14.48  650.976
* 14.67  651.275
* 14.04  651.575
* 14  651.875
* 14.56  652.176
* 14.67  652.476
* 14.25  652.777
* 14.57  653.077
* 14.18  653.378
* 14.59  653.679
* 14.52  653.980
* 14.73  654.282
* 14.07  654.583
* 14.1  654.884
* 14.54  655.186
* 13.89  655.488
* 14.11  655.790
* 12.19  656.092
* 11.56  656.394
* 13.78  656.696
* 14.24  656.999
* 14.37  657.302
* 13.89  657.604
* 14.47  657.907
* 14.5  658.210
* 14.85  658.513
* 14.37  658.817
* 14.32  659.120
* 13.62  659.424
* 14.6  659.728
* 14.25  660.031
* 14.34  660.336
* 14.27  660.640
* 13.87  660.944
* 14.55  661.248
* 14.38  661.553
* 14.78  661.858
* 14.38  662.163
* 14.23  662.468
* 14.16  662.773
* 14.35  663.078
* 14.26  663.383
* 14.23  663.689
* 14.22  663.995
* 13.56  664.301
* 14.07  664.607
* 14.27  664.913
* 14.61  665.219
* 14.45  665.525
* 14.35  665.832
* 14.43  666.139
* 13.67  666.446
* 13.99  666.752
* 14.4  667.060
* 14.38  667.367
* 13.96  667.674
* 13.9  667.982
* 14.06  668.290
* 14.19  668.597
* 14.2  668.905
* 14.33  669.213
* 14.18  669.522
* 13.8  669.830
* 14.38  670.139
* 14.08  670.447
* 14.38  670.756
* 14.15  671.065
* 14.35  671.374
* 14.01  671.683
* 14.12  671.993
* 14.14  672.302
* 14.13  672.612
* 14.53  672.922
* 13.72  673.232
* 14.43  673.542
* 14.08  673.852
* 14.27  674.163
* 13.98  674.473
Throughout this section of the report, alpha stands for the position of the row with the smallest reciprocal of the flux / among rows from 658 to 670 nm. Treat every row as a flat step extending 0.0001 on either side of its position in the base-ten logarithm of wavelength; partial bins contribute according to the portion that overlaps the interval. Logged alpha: 658.513 nm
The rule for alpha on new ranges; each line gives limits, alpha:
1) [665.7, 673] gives 672.922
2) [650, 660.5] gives 658.513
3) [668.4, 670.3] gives 670.139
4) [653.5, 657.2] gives 654.282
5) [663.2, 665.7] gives 665.219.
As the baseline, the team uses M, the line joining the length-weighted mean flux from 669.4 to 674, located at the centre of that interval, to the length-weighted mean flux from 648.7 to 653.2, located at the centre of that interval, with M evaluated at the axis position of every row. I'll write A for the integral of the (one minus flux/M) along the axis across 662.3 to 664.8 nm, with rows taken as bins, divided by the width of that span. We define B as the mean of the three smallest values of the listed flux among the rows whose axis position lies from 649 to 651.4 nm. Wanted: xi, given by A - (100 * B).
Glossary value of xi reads -1361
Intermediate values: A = 0.0045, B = 13.6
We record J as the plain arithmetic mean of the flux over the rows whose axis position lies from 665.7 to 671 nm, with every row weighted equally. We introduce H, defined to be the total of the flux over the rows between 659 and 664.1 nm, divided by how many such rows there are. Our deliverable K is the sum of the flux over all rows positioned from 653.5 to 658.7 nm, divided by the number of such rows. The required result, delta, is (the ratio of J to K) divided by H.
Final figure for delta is 0.0707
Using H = 14.3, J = 14.16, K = 14.0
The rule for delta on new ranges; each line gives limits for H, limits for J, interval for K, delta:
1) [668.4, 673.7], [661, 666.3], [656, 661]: 0.0722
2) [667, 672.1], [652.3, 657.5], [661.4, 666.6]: 0.0694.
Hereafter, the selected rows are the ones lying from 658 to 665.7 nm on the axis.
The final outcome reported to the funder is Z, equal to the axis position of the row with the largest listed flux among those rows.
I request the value 658.513 nm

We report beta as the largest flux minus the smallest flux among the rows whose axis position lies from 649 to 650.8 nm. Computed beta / 1.7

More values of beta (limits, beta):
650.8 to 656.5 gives 3.2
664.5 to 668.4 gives 0.9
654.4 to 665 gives 3.3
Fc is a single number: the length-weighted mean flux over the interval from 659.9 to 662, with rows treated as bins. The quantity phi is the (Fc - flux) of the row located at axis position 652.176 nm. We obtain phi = -0.22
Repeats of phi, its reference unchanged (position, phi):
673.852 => 0.26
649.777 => 0.63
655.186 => -0.20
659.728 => -0.26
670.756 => -0.04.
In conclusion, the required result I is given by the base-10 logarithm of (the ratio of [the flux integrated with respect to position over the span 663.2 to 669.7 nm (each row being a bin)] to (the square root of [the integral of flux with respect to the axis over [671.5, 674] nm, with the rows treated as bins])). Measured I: 1.19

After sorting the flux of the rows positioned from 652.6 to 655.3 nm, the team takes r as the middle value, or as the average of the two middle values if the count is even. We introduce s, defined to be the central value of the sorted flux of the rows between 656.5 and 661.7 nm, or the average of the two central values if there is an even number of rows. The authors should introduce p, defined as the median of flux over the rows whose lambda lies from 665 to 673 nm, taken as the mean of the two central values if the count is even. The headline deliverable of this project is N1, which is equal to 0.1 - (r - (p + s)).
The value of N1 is 14.1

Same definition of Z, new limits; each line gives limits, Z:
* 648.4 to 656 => 654.282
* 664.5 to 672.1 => 665.219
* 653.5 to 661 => 658.513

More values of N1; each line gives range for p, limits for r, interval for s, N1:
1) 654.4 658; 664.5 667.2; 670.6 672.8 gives 14.0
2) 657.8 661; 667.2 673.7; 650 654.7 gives 14.8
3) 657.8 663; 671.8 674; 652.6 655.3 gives 14.9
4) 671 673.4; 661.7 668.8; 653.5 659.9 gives 14.3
